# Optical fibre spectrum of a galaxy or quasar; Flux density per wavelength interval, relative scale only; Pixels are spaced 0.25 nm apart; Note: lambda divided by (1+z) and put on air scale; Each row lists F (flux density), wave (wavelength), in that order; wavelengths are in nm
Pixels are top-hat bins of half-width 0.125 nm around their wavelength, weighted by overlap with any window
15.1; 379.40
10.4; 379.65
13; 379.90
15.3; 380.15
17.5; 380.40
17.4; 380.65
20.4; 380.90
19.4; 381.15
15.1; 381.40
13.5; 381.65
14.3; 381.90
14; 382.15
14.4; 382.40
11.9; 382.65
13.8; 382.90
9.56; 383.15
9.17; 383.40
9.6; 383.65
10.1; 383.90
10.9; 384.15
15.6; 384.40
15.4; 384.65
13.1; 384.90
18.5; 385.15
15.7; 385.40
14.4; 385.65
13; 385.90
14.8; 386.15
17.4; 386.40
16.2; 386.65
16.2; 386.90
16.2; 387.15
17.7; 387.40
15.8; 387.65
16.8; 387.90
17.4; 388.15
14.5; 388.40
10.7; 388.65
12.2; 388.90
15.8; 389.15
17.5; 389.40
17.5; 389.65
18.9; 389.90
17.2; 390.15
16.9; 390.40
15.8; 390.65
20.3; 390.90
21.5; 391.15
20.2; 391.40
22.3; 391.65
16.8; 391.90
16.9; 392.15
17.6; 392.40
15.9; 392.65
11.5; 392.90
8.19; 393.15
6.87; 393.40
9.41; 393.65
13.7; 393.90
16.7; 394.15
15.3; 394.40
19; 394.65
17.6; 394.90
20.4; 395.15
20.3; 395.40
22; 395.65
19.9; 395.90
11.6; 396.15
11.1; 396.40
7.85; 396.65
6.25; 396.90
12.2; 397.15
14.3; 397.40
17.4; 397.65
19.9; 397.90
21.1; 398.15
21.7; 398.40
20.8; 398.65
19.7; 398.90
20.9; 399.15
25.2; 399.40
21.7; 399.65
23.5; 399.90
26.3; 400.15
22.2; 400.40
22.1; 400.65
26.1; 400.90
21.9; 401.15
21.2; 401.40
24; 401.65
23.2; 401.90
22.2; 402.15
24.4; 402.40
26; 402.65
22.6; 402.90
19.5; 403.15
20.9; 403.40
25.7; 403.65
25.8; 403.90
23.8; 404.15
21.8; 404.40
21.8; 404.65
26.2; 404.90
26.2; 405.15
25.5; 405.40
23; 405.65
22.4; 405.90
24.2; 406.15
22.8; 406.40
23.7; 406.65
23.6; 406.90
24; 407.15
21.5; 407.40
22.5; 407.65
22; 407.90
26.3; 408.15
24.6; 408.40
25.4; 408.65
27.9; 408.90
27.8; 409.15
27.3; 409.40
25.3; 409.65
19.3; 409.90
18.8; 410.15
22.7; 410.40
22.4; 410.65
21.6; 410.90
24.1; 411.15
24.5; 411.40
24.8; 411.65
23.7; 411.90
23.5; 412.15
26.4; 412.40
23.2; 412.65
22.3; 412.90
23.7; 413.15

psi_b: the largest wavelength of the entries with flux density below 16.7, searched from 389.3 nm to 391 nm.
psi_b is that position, 390.65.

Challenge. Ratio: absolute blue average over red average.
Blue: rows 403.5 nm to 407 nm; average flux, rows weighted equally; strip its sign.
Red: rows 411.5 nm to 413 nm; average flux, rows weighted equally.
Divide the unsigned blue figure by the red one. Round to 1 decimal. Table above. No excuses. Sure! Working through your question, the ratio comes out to 1.0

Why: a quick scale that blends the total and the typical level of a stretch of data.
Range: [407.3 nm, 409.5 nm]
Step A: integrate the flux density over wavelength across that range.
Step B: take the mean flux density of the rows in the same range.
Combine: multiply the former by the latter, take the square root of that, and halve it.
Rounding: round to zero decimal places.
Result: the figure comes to 19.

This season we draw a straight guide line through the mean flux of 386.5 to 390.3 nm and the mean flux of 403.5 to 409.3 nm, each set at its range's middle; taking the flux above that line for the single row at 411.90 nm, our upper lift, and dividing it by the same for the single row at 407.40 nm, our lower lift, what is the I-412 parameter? 1.0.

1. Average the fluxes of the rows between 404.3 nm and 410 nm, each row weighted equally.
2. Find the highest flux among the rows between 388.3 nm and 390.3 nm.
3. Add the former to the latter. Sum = 43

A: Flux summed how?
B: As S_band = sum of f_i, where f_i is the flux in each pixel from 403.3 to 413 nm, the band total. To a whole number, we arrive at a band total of 929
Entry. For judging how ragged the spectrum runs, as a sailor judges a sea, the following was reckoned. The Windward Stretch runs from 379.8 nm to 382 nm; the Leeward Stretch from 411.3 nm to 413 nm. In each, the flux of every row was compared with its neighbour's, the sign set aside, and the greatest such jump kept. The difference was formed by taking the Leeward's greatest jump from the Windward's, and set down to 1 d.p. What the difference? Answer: 1.1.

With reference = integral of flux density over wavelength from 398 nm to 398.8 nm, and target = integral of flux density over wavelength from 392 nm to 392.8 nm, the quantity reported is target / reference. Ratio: 0.79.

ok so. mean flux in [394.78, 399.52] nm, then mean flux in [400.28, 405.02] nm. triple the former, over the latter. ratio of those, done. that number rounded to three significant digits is 2.24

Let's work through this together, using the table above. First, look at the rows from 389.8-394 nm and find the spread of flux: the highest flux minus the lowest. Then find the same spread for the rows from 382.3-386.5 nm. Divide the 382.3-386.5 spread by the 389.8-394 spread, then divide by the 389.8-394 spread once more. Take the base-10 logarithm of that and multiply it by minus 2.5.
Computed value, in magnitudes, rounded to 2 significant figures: 3.5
